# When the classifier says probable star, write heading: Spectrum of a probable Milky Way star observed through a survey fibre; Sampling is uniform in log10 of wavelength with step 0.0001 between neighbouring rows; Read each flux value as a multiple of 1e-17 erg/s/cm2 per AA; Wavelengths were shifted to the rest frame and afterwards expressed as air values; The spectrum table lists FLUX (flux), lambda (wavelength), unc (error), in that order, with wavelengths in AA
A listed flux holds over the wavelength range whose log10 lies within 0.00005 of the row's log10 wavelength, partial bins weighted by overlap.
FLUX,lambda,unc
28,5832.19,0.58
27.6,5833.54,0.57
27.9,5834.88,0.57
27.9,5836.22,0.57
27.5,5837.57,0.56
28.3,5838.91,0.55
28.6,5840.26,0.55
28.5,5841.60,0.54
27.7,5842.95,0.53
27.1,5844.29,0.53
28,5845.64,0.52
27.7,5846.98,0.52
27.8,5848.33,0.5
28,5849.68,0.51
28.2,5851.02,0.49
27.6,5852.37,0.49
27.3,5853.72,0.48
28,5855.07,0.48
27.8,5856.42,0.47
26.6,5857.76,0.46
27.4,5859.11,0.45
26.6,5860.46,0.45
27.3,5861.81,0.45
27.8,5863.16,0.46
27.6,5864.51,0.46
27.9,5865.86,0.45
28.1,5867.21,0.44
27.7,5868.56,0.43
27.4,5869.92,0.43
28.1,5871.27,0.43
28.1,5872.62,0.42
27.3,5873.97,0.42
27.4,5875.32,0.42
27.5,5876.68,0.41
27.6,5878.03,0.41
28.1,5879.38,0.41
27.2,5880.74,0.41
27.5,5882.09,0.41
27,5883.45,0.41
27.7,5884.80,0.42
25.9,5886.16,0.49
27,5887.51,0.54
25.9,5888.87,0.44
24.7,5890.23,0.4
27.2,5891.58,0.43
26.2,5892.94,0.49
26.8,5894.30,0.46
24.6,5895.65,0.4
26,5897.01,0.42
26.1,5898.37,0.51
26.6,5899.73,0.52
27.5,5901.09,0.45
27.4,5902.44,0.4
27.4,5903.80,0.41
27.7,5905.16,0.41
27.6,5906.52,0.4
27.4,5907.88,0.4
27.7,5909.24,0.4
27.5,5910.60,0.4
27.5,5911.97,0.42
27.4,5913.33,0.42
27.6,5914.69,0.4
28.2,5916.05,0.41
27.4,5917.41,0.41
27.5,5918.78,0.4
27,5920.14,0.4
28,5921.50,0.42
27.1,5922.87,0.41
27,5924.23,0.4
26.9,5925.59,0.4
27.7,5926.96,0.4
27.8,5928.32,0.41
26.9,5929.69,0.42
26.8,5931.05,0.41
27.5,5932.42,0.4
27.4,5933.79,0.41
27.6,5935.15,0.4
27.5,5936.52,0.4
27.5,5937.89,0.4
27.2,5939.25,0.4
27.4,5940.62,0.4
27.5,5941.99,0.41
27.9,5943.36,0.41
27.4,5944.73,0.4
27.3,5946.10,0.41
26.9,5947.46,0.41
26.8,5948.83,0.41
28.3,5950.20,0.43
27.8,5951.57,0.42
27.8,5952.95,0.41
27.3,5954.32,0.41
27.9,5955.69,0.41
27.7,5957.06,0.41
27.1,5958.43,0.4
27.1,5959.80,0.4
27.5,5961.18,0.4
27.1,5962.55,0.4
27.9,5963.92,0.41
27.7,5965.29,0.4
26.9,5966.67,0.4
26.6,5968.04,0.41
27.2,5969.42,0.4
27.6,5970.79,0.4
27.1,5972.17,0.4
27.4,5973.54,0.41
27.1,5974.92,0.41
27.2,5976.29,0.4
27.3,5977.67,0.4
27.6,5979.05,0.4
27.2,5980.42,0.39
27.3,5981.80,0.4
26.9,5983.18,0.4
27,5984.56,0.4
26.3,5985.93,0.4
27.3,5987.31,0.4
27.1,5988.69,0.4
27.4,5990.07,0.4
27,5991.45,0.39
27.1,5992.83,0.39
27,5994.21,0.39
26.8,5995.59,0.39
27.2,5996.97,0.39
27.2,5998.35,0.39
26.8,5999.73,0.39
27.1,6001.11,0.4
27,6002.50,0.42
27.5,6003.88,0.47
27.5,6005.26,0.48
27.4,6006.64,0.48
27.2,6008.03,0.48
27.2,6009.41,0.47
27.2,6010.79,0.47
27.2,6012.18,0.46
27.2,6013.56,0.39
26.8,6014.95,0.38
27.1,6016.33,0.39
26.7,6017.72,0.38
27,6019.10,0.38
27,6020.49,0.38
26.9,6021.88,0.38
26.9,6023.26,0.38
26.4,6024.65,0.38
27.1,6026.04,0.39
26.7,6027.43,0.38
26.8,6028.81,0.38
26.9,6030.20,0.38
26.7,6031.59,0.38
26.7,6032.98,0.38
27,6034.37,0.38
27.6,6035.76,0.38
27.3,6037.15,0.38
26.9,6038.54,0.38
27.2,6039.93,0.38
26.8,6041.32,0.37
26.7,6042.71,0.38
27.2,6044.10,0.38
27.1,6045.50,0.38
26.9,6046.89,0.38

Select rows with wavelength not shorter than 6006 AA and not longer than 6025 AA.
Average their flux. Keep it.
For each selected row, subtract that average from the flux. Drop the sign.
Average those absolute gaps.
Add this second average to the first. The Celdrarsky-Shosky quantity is 27.2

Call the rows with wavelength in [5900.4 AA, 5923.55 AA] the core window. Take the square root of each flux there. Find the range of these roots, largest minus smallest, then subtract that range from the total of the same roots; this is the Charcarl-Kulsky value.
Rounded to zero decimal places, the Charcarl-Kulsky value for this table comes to 89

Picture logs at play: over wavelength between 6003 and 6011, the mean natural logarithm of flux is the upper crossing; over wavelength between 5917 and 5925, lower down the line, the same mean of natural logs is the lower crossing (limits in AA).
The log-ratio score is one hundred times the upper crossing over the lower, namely 100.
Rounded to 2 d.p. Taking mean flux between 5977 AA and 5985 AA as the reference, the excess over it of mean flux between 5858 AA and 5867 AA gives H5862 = 0.22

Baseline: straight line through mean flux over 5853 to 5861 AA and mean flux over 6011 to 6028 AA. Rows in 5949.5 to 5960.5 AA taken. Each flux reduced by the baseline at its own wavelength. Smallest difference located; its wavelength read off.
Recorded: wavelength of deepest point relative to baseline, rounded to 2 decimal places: 5958.43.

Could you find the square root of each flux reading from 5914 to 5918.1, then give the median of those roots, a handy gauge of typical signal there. 5.25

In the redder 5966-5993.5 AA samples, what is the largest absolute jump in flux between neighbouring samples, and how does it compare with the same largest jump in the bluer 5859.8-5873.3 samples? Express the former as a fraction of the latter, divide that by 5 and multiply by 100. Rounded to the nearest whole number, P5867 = 29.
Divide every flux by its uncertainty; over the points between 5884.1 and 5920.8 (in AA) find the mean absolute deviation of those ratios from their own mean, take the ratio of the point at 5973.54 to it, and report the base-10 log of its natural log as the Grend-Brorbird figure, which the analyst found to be 0.41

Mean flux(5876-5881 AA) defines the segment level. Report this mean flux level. 27.6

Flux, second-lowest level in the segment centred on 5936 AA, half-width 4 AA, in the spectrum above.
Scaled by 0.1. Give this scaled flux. 2.74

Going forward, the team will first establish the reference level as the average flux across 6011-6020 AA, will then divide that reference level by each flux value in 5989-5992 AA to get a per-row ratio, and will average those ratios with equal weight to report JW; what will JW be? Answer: 0.99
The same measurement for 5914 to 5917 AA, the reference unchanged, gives 0.97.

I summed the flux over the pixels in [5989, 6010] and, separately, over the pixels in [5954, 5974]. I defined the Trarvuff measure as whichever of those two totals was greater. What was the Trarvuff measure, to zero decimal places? 410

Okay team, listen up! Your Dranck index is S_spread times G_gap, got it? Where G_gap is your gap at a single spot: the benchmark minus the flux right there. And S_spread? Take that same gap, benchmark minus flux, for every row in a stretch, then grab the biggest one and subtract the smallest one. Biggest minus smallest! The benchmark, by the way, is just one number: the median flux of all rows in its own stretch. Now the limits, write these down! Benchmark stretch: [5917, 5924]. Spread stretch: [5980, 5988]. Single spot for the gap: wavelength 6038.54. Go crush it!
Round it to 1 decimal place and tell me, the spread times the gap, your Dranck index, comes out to 0.5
